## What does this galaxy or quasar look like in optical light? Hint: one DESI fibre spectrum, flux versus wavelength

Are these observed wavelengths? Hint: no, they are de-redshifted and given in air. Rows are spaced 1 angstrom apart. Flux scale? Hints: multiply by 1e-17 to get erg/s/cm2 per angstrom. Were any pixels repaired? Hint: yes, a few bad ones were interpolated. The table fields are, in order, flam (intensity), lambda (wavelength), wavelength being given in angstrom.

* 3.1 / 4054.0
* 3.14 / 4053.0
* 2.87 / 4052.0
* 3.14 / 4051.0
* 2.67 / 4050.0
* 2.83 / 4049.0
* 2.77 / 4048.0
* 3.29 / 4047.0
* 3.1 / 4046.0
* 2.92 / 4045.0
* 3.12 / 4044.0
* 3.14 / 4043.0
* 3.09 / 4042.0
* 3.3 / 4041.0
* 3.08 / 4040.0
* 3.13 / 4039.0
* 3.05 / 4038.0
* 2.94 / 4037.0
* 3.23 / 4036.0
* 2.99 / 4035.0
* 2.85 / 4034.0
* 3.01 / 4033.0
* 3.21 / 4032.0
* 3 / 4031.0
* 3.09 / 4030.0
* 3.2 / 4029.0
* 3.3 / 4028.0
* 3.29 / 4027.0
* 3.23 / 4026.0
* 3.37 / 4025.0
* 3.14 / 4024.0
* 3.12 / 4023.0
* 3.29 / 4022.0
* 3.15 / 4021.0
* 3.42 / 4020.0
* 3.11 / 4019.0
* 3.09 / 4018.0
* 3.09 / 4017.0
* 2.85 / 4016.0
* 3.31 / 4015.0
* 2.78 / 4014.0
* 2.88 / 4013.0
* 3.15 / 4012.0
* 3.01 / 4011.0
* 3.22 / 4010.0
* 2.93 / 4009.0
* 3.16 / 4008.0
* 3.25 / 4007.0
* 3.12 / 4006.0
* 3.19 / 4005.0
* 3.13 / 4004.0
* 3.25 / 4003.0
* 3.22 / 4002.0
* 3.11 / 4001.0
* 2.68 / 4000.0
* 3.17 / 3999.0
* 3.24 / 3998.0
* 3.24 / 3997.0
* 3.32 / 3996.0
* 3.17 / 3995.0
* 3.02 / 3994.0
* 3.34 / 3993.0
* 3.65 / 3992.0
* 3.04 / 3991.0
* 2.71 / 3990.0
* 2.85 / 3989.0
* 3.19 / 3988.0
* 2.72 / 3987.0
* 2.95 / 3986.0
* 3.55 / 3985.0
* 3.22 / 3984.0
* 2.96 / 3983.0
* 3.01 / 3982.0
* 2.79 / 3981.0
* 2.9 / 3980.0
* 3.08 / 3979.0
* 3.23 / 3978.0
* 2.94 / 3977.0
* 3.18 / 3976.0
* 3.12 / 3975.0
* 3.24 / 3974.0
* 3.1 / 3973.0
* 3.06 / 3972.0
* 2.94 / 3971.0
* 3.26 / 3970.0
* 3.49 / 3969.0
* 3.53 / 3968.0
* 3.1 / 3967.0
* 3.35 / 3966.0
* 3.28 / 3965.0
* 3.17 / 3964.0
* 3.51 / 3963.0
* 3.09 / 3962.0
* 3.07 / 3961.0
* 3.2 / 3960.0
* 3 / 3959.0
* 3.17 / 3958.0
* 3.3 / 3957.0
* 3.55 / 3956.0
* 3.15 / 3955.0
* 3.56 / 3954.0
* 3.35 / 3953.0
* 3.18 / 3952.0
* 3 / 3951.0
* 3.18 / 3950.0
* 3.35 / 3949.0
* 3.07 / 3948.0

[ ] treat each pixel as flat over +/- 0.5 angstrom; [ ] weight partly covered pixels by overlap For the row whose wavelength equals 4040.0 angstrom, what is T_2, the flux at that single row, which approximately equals 3.08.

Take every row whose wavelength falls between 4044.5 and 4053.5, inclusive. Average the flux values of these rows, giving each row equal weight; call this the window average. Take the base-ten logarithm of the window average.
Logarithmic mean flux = 0.473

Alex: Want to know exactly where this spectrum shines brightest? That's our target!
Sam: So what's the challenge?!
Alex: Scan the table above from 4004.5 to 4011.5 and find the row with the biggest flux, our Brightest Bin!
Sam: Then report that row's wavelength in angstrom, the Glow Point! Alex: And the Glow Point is 4007.0 angstrom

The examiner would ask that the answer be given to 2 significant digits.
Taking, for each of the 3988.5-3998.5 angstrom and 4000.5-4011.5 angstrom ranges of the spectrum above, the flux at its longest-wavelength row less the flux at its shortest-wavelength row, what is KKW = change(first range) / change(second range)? -3.9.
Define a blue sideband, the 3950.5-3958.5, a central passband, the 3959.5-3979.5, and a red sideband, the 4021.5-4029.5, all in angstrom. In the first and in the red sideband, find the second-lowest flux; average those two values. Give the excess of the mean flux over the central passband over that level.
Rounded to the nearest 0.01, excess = 0.05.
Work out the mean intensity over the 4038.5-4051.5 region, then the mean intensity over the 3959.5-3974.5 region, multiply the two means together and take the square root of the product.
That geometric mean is 3.13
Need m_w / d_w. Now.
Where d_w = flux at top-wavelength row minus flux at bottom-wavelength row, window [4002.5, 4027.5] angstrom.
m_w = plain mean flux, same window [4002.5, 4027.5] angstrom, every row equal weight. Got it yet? 79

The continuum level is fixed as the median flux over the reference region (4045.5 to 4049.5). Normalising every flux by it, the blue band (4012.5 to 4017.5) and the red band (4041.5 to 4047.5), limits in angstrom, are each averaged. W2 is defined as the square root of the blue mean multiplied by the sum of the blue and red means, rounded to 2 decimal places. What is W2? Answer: 1.44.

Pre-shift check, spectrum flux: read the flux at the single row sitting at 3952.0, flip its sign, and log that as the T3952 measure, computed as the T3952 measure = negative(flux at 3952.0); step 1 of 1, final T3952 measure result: -3.18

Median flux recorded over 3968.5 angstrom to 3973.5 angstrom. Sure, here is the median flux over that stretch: 3.10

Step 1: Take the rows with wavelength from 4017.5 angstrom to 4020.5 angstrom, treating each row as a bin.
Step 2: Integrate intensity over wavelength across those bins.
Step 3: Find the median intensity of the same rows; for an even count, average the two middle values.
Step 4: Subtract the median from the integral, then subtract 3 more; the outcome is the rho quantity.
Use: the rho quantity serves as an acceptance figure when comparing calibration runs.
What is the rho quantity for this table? 3.51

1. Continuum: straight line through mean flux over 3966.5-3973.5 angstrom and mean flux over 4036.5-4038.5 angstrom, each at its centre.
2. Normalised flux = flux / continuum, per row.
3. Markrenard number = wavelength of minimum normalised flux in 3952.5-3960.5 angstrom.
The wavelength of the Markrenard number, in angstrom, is 3959.0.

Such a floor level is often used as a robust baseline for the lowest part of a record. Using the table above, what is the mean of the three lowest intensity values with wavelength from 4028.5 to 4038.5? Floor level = 2.93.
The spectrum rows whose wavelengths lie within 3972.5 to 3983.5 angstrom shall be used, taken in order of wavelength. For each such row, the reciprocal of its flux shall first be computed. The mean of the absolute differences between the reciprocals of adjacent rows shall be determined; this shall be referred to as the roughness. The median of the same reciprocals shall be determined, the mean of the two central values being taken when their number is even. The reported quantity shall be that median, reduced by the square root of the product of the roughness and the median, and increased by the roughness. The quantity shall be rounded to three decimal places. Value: 0.268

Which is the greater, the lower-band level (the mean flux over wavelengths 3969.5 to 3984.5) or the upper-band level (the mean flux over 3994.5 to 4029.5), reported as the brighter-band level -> 3.15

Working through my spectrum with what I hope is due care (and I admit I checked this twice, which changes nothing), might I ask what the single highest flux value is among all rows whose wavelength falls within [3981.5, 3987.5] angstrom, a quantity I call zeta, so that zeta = 3.55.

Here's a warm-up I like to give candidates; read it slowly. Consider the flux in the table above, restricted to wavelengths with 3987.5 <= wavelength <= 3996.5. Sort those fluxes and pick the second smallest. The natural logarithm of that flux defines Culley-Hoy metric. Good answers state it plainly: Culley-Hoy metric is 1.05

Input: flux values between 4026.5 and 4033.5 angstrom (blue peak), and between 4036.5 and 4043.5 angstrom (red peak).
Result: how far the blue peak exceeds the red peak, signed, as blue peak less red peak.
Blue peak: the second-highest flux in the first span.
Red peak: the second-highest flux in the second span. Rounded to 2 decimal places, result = 0.15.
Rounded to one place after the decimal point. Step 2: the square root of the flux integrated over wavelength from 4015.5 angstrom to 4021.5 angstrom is 4.3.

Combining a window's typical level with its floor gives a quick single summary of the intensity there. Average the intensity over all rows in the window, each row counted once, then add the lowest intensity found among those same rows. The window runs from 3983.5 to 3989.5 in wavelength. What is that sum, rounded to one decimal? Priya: 5.8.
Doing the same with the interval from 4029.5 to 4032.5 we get 6.1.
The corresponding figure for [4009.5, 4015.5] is 5.8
